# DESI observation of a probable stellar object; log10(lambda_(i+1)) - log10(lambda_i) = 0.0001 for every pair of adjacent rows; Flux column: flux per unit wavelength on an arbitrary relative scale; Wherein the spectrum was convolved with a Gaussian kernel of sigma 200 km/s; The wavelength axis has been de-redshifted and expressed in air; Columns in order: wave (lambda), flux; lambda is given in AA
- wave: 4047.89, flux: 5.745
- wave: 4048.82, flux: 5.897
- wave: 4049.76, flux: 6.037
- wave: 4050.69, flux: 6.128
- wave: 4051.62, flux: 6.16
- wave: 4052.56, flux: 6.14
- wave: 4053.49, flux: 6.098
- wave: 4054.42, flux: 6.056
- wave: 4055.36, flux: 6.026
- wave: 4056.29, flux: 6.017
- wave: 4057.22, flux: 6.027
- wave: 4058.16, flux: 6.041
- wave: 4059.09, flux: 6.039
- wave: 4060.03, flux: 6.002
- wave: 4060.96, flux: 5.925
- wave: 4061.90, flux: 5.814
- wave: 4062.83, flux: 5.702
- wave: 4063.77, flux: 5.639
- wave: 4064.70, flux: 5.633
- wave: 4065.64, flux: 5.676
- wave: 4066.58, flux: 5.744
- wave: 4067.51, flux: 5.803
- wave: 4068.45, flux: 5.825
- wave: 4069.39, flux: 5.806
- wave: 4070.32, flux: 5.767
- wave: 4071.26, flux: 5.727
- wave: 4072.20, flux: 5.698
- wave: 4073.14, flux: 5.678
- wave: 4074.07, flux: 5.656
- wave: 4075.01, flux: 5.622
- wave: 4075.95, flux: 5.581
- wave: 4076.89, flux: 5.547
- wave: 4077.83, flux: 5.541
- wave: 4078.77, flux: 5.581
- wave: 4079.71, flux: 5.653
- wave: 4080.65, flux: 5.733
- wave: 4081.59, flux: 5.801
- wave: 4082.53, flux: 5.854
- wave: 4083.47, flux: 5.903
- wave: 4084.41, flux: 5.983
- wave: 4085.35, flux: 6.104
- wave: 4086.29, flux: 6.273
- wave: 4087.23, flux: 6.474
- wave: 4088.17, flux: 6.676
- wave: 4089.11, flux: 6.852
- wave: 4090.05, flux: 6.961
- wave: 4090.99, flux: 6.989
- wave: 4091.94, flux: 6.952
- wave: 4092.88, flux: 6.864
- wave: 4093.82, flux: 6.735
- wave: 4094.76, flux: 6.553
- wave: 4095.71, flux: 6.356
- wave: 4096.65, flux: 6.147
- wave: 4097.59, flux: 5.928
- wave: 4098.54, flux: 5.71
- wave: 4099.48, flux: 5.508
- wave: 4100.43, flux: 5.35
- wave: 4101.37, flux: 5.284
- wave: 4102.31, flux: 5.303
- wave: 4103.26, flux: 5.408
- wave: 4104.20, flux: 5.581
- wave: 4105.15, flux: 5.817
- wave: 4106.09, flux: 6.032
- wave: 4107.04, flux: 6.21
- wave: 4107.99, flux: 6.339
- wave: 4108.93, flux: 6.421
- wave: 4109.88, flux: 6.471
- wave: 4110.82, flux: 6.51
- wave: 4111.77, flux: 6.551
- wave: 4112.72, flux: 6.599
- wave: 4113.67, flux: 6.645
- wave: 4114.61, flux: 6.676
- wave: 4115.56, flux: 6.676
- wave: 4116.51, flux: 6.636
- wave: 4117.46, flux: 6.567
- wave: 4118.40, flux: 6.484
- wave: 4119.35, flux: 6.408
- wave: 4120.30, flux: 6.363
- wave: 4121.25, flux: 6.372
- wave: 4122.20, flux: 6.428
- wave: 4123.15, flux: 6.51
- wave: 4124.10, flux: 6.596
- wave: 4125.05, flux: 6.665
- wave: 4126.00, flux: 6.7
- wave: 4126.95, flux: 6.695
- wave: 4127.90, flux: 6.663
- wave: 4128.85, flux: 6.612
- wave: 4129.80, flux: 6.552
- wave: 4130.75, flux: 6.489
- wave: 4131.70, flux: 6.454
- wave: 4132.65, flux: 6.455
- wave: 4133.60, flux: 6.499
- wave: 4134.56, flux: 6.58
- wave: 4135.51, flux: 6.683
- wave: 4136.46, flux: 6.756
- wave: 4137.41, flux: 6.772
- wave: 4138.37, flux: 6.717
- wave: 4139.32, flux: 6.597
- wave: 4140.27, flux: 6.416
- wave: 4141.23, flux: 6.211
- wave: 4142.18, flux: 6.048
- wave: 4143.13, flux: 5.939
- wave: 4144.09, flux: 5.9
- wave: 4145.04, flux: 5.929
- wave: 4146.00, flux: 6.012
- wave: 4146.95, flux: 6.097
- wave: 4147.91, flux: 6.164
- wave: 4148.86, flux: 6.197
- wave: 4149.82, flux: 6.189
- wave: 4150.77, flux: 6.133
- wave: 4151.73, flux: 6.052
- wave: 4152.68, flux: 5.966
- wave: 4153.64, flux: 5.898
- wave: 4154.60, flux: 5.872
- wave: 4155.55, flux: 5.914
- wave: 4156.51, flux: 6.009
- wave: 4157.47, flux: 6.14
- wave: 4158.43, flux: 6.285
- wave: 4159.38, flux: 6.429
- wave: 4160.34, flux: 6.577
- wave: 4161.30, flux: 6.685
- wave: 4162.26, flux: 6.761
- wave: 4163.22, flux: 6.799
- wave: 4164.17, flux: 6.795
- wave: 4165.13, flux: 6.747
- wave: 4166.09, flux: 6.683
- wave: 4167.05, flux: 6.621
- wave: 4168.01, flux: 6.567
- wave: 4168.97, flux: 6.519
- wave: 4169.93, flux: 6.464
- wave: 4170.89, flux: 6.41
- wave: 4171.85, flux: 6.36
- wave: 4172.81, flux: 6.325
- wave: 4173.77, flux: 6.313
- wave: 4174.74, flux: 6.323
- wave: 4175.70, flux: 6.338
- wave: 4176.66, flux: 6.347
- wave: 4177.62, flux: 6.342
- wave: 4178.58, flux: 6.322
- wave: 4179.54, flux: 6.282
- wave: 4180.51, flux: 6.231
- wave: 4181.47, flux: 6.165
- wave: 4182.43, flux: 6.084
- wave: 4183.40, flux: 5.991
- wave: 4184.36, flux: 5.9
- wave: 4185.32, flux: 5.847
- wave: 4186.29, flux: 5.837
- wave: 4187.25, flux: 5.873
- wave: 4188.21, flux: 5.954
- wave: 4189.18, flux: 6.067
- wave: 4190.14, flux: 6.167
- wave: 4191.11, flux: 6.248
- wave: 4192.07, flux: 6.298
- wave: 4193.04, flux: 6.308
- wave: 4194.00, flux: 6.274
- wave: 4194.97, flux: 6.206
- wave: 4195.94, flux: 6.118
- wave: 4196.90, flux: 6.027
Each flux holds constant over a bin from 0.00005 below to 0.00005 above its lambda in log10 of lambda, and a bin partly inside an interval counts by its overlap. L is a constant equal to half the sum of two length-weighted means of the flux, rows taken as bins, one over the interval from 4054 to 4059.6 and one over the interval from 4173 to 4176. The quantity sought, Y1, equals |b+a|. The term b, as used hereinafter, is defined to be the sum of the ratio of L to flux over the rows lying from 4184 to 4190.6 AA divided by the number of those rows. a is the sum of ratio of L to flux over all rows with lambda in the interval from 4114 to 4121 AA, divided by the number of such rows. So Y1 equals 1.98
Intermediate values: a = 0.94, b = 1.04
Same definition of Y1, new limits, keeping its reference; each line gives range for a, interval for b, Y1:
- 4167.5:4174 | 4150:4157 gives 1.99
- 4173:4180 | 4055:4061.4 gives 2.00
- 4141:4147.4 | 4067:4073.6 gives 2.10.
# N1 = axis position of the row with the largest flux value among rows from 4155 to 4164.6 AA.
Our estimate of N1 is 4163.22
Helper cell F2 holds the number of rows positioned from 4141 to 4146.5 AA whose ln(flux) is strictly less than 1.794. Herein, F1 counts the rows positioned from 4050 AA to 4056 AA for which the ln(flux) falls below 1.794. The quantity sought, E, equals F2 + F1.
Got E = 4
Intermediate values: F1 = 0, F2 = 4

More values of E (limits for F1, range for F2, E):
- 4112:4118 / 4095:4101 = 4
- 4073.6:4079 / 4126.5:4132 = 6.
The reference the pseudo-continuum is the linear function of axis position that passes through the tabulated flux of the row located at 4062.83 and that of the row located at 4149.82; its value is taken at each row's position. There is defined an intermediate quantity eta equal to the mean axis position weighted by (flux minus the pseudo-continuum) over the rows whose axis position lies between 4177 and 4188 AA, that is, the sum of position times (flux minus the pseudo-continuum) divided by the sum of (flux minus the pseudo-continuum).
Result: 4184.5 AA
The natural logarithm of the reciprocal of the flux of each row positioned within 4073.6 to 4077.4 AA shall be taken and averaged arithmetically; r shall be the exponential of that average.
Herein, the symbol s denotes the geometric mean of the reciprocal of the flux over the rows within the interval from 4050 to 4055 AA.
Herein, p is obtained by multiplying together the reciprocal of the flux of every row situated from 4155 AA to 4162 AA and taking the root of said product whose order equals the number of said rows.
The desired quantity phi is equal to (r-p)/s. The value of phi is 0.12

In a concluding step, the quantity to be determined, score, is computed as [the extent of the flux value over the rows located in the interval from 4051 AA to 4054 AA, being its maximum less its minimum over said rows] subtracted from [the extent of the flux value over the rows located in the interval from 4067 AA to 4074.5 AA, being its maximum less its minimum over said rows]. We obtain 0.1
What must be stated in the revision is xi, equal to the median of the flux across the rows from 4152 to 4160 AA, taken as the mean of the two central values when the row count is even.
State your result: 6.0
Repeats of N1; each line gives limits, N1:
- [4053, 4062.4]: 4053.49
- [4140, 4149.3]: 4140.27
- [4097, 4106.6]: 4106.09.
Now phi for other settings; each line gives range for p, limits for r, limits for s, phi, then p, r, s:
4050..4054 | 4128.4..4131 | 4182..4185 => -0.06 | 0.163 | 0.153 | 0.167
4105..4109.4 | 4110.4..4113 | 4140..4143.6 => -0.06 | 0.162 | 0.153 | 0.163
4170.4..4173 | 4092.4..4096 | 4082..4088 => -0.04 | 0.157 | 0.151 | 0.164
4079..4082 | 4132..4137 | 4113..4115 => -0.15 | 0.175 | 0.152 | 0.150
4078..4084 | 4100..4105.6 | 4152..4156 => 0.06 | 0.174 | 0.183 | 0.169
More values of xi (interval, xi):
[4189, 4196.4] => 6.2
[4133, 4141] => 6.6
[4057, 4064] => 6.0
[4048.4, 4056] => 6.1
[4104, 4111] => 6.3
